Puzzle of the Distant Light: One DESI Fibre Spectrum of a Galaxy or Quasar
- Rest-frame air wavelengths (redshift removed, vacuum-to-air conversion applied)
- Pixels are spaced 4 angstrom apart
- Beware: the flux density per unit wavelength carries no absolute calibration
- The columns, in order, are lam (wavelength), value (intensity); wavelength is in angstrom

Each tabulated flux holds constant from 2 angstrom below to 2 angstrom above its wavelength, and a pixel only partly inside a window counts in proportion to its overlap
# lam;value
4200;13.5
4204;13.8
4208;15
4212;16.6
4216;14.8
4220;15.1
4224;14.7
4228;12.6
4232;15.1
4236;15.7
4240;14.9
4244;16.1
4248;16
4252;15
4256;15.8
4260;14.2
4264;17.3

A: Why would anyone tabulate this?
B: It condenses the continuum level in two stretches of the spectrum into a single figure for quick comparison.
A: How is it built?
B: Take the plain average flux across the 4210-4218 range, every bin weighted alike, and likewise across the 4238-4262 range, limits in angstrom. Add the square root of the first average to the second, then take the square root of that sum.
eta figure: 4.39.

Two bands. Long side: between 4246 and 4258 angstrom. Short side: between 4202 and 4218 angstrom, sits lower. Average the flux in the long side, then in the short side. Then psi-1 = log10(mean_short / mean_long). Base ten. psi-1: -0.016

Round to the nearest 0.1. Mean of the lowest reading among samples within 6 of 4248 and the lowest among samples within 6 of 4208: 14.4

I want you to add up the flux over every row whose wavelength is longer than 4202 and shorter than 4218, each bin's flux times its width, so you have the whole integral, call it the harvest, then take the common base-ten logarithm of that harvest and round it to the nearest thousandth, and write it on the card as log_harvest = 2.382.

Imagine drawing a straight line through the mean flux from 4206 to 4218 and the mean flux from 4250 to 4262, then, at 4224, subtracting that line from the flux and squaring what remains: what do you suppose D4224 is 0.41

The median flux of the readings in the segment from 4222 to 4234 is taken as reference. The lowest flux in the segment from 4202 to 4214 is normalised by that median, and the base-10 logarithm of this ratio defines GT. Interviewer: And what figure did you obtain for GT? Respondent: -0.027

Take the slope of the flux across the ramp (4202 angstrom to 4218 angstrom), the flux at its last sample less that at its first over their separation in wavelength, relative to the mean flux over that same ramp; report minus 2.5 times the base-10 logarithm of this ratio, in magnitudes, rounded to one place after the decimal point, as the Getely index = 5.6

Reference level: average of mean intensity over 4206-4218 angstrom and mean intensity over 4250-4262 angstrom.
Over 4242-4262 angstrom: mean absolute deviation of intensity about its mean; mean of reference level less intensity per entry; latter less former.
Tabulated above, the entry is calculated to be -0.8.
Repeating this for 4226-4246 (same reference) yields -0.6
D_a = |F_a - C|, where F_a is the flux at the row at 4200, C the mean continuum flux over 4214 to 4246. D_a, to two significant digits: 1.4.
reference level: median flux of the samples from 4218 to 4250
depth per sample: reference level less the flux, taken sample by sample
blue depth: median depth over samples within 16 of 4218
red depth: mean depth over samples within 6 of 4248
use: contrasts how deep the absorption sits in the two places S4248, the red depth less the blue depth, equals -0.8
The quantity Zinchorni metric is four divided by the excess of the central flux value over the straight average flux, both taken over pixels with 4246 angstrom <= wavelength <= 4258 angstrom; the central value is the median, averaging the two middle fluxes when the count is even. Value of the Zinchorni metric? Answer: 20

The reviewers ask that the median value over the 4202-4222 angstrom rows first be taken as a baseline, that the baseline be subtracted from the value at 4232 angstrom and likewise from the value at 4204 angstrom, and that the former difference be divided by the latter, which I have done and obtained -0.1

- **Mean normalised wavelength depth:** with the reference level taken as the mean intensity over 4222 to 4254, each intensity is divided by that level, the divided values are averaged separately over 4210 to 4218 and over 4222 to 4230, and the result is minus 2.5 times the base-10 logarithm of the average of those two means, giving 0.02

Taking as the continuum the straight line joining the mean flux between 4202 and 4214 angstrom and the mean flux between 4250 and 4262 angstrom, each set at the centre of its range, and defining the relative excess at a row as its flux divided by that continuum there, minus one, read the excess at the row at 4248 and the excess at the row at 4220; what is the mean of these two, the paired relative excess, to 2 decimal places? 0.03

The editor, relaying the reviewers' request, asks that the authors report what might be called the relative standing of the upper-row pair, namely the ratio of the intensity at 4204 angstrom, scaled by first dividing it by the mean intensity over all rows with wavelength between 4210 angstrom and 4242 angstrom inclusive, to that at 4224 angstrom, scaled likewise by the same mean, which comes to 0.94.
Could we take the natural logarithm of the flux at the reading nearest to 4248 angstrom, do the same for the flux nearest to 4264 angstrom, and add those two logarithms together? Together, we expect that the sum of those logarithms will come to 5.62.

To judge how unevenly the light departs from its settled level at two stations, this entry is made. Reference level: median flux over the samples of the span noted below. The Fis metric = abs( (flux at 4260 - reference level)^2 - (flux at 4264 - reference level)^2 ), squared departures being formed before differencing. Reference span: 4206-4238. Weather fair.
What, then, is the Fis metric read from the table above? 4.3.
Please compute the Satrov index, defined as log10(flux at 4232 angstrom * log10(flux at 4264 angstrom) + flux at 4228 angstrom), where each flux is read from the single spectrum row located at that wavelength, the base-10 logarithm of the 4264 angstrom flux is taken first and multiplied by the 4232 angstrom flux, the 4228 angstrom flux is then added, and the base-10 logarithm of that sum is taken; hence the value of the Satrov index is 1.50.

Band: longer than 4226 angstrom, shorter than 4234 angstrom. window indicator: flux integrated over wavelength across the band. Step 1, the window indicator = 111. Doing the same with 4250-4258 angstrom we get 123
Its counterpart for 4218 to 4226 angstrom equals 119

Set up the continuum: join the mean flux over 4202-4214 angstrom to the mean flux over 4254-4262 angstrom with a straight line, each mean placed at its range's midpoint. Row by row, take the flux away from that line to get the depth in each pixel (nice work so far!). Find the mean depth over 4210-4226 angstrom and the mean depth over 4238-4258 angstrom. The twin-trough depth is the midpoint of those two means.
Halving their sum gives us -0.36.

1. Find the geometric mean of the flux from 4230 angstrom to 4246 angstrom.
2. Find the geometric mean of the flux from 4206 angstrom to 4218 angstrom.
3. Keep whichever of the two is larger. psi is 15.4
